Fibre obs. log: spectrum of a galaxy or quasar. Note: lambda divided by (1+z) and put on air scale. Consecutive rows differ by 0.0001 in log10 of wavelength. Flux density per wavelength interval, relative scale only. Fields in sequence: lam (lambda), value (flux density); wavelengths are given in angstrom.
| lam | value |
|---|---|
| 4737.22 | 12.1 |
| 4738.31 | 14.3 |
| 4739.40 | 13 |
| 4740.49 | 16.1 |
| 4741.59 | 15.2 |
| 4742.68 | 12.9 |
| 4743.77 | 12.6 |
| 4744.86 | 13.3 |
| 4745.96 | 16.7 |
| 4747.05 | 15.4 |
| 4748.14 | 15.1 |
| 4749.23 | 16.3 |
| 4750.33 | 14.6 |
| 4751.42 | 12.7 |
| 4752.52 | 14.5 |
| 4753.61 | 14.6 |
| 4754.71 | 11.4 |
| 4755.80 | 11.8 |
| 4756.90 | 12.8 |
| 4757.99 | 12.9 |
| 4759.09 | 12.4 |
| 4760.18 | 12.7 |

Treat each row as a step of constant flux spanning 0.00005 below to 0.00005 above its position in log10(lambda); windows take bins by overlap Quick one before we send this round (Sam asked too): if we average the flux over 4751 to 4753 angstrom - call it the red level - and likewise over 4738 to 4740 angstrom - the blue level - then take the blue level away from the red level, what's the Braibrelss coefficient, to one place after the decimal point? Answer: -0.1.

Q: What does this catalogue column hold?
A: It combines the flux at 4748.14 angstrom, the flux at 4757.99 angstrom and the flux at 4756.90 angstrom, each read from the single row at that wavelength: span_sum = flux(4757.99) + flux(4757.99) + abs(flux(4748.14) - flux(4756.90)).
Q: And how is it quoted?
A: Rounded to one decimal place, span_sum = 28.1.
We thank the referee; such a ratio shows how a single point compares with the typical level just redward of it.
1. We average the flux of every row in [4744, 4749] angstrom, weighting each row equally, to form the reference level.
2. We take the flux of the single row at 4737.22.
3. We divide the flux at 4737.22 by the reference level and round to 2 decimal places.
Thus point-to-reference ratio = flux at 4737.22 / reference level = 0.80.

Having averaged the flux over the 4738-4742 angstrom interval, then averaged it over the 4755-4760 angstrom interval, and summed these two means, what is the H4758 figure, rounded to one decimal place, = 27.1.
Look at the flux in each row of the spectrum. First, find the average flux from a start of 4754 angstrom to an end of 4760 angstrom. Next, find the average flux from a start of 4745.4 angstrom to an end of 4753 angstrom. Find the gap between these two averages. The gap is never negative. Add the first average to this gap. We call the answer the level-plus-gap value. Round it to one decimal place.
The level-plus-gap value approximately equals 15.0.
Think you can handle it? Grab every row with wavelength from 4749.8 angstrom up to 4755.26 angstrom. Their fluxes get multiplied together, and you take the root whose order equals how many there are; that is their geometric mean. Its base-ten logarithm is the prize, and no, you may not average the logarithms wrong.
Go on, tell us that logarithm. 1.13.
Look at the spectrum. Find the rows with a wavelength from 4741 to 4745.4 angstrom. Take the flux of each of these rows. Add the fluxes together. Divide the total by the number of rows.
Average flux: 13.5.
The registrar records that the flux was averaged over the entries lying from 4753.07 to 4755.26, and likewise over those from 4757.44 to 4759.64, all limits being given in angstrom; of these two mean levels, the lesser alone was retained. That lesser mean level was 12.7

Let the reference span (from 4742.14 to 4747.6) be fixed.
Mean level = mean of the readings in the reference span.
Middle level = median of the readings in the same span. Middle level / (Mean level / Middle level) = 12.5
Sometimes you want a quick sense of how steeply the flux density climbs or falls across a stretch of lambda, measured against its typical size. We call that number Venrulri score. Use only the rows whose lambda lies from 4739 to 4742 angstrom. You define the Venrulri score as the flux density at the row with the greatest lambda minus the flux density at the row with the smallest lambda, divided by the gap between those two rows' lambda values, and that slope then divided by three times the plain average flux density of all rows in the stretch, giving 0.023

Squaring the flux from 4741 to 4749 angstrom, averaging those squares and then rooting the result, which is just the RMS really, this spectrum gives 14.5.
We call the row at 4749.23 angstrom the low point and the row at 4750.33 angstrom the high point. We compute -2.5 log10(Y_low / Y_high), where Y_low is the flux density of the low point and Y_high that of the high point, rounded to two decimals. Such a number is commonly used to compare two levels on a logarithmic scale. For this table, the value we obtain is -0.12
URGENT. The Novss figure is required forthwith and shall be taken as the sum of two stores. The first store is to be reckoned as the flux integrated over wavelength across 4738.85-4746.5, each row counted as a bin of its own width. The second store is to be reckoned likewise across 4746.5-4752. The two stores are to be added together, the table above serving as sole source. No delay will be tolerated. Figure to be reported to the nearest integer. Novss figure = 190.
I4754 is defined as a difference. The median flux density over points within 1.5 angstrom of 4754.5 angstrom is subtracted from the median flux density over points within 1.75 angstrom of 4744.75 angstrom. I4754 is 1.5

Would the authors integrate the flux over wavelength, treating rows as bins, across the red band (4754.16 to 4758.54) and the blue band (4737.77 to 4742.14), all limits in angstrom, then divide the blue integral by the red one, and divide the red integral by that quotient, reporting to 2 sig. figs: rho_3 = 45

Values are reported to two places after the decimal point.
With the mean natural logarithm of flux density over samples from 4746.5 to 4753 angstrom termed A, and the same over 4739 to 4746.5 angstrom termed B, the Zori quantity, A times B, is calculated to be 7.13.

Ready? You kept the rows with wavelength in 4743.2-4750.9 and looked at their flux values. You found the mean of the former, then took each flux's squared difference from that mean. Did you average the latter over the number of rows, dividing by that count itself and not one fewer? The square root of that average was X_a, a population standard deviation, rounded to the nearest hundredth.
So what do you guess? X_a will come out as 1.38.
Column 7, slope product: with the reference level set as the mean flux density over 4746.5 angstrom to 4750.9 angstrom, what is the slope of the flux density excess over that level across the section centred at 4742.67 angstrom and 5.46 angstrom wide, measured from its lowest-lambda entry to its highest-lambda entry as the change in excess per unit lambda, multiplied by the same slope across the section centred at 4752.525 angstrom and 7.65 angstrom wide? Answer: 0.44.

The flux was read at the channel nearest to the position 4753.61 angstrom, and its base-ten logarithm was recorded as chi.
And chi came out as 1.16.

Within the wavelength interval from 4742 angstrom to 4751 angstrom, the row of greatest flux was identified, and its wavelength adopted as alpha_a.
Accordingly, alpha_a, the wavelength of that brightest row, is 4745.96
